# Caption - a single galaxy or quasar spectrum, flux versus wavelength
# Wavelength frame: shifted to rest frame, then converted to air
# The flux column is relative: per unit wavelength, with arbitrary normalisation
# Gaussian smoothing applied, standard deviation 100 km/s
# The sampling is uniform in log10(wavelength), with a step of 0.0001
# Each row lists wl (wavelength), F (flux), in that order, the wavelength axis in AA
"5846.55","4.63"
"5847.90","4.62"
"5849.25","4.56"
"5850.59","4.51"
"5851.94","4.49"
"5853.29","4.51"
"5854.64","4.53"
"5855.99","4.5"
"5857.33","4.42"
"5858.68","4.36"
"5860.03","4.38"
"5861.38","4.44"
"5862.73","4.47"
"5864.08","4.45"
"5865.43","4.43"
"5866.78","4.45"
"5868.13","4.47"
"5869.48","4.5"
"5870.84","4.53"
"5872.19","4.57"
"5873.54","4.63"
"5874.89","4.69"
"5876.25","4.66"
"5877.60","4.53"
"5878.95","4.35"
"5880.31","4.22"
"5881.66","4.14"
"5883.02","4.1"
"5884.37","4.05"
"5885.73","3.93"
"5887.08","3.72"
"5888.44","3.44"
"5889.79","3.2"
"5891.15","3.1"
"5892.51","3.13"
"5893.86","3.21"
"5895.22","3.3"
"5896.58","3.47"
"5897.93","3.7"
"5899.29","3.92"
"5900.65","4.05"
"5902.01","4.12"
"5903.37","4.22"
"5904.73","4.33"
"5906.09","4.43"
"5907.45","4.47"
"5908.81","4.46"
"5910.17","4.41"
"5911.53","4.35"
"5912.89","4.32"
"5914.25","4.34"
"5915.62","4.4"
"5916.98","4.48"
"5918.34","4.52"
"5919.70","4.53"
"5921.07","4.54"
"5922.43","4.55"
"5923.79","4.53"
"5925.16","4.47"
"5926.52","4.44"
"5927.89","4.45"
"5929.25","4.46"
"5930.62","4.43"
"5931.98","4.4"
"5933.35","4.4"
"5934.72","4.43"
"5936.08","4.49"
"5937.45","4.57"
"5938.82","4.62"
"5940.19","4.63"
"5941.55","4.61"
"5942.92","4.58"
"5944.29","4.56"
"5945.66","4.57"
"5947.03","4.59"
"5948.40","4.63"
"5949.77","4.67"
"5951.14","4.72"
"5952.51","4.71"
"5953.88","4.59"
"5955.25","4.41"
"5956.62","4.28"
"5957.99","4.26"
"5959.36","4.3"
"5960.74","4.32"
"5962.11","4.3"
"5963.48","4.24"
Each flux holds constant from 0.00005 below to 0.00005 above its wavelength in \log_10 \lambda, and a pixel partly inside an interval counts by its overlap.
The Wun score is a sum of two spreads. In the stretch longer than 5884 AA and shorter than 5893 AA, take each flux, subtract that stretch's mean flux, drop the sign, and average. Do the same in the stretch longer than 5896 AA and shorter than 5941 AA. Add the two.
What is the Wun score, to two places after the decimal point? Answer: 0.50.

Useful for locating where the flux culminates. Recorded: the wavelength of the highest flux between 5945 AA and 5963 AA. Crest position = 5951.14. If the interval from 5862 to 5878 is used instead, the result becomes 5874.89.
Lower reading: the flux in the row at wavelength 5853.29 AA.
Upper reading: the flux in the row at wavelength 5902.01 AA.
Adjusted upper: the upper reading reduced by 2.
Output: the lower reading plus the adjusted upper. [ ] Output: 6.63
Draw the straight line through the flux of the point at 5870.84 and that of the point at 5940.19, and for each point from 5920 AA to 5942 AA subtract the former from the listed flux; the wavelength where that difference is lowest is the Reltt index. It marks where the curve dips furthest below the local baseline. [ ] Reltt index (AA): 5933.35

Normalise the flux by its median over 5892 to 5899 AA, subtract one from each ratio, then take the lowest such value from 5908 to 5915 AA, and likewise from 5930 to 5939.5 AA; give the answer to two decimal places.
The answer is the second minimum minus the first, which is 0.02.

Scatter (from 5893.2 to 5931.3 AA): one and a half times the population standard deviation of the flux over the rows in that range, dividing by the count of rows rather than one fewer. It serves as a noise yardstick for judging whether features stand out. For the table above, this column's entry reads 0.6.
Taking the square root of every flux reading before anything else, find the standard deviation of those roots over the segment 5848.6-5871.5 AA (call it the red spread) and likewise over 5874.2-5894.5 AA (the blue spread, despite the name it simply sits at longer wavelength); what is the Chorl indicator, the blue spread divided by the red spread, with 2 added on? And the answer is 13.3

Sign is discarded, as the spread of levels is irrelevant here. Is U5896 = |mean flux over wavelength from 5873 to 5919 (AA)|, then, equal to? 4.07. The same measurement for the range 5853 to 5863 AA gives 4.45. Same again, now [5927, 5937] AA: 4.44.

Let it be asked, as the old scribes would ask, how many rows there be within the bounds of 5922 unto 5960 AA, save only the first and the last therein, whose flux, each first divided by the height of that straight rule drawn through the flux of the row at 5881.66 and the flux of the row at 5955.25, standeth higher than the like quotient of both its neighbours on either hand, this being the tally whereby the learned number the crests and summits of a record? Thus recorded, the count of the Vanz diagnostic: 3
